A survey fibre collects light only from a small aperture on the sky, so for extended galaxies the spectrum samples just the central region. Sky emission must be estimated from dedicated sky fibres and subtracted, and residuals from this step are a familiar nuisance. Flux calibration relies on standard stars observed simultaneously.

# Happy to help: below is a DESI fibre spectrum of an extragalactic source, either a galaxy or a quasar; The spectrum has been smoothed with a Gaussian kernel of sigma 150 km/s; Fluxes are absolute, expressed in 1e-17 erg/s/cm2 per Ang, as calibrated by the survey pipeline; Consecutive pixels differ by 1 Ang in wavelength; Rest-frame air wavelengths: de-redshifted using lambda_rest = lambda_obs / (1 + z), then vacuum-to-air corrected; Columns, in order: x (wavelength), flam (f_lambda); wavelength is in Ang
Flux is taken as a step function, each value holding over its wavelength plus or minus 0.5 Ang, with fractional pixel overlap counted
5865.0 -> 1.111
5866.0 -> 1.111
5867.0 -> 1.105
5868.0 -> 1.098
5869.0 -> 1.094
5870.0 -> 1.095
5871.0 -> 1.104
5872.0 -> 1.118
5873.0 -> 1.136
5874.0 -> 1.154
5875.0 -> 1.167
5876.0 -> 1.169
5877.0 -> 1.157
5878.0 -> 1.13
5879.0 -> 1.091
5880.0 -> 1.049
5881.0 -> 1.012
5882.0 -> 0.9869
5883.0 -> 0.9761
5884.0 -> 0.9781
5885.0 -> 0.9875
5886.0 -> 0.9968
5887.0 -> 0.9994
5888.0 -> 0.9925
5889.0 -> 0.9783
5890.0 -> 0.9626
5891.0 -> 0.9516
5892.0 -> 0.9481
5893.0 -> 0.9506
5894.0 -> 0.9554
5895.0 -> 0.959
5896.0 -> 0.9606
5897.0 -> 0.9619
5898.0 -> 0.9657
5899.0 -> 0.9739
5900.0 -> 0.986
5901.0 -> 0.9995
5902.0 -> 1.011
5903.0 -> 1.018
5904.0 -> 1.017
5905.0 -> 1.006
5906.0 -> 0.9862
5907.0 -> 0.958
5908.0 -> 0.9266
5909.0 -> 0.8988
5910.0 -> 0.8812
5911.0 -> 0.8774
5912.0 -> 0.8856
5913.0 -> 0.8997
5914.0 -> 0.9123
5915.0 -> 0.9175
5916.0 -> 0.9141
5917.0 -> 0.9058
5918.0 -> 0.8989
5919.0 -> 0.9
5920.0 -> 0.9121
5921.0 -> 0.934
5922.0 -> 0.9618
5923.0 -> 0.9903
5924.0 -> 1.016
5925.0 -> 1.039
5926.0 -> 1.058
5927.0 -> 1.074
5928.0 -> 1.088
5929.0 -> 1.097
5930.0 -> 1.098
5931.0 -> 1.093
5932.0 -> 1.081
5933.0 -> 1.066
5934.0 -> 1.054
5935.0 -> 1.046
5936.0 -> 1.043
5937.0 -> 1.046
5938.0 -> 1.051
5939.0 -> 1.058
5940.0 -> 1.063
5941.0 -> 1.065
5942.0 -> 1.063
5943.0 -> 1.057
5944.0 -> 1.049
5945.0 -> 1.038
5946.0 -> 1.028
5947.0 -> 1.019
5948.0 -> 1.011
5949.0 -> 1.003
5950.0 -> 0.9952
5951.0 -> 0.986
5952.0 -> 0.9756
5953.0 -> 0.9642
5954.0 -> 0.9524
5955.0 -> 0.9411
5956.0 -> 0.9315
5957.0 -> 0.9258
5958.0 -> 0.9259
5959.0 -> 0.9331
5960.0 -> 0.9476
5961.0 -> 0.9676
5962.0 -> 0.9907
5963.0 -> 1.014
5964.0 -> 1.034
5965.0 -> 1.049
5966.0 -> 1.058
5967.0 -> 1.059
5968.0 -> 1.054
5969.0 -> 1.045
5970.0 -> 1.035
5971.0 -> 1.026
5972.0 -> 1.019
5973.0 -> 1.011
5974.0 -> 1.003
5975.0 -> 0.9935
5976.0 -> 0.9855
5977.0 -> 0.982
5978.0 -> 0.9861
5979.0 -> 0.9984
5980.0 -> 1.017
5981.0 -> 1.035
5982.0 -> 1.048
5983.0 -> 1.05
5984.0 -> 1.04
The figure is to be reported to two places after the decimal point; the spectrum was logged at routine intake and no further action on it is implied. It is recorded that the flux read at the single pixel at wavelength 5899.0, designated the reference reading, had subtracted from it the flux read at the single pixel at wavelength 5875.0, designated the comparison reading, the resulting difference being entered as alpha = -0.19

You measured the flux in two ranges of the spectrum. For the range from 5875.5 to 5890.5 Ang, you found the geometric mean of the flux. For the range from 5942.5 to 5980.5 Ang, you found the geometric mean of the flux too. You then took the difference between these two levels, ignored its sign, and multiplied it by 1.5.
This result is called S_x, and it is 0.044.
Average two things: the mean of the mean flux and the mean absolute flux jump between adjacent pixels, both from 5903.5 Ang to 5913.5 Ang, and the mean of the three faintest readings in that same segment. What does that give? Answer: 0.68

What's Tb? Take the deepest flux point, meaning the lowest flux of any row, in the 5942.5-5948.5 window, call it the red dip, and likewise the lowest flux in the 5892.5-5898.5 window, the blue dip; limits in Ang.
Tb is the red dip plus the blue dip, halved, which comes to 0.98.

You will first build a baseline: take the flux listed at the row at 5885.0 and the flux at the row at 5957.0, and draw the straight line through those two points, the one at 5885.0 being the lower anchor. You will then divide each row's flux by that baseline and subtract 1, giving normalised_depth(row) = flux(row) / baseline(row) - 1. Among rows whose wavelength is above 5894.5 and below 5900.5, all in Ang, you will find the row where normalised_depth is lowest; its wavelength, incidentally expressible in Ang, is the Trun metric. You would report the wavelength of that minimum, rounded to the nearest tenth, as 5895.0 Ang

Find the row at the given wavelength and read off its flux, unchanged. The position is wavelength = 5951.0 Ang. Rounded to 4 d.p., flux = 0.9860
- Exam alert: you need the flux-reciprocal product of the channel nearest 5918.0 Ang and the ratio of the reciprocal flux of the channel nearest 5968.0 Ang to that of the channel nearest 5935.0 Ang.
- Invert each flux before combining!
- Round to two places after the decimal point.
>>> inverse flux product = 1.10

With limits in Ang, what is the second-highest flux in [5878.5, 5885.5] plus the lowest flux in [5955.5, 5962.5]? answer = 1.97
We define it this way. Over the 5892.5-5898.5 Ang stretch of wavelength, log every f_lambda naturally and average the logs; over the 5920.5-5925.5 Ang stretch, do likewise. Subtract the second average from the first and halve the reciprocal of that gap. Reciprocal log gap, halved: -17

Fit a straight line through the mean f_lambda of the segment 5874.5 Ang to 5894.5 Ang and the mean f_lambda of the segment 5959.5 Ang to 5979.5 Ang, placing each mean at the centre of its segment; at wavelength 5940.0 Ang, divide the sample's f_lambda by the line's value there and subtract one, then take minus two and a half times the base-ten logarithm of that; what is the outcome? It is 3.34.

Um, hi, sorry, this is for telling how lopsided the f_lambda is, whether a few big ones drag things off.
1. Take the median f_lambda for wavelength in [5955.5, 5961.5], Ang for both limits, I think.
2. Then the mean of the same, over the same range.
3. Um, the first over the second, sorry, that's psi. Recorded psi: 0.993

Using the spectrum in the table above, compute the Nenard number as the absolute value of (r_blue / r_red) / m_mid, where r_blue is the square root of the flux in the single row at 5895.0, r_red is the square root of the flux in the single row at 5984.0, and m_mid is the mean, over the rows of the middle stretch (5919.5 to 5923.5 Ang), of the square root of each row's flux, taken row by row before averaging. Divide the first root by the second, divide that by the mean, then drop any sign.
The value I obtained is 0.99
